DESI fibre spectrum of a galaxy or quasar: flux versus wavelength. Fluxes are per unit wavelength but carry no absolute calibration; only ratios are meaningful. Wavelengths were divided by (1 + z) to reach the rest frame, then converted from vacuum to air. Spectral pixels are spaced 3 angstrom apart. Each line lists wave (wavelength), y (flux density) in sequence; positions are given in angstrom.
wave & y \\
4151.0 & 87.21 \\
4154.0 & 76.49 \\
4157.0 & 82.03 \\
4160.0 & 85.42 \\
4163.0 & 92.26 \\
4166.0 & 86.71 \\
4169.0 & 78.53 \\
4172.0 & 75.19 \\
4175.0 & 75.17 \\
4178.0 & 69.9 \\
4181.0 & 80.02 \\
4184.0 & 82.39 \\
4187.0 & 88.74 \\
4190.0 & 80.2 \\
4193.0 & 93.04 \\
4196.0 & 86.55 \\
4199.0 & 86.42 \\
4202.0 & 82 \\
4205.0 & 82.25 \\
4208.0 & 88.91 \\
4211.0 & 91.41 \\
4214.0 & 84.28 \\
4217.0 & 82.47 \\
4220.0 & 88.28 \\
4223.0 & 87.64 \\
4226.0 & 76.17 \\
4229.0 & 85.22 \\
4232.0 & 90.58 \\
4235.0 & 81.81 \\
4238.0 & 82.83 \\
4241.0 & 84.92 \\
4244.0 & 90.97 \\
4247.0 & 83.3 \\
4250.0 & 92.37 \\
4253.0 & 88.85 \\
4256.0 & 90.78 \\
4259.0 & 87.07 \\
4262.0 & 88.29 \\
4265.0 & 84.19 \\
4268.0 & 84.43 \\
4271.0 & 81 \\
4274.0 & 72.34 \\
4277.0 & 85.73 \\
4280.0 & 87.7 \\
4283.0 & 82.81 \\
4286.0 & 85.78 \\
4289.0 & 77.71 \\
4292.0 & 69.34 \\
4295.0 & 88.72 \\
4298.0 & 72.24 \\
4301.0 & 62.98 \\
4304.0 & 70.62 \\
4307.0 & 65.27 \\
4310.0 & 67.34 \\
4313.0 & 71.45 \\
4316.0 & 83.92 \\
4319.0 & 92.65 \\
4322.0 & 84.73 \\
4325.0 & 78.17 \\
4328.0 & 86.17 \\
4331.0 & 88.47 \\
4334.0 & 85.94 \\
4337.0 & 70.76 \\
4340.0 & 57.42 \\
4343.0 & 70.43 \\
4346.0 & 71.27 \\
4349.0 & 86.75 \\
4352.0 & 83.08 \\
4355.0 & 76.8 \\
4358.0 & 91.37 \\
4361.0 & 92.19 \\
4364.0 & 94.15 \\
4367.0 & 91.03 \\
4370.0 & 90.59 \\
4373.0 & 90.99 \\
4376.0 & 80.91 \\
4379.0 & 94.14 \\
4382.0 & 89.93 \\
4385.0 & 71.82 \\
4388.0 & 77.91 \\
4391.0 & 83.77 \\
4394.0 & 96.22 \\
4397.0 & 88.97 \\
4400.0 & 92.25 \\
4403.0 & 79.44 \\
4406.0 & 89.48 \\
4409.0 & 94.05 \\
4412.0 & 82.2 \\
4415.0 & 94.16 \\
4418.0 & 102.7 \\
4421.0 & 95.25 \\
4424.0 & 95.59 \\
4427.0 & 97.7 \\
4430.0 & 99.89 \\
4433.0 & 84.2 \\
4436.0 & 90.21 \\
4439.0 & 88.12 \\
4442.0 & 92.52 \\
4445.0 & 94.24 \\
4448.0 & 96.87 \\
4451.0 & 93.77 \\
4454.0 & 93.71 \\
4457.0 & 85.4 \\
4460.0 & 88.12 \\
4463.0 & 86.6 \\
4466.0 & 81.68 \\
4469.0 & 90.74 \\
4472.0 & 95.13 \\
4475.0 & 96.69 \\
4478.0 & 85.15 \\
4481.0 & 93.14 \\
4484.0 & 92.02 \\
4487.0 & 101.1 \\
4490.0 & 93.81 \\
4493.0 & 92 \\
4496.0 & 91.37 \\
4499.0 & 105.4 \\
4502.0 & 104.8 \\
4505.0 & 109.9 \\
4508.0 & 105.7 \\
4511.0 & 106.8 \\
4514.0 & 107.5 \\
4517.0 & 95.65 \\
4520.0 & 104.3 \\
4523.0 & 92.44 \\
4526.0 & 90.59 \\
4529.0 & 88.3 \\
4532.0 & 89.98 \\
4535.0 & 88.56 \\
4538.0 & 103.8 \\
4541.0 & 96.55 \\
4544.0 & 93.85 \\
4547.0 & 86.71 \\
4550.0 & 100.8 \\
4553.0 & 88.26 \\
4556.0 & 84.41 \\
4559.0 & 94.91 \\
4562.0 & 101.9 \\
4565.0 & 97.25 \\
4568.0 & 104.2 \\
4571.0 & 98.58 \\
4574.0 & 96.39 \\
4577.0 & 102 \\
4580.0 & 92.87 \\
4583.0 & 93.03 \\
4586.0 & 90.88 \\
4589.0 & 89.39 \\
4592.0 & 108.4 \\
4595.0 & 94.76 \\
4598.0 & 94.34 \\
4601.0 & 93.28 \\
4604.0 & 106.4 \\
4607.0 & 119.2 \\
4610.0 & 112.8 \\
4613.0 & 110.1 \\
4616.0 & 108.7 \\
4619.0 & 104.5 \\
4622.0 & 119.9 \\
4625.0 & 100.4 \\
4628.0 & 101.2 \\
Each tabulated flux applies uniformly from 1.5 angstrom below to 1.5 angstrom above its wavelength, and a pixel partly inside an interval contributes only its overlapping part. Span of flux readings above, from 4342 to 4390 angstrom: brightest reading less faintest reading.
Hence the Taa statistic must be 23.7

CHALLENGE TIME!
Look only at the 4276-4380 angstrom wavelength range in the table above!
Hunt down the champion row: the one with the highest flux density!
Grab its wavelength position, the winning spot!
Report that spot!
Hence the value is 4364.0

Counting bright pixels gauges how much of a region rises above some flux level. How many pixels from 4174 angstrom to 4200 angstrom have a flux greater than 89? 1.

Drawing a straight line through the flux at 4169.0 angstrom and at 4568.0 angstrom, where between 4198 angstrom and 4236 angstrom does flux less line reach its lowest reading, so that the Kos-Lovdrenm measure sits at 4226.0 angstrom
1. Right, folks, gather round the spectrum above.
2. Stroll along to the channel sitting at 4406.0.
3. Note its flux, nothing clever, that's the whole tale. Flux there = 89.48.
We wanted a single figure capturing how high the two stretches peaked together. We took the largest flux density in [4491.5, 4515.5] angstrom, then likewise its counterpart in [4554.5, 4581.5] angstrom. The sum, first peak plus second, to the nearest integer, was 214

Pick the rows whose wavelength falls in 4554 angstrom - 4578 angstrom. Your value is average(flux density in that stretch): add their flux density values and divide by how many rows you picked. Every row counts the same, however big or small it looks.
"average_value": 97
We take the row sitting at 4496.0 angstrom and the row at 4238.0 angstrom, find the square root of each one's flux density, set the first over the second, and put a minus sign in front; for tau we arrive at -1.05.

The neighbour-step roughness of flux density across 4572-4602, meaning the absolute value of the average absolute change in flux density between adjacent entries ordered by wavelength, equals 5.9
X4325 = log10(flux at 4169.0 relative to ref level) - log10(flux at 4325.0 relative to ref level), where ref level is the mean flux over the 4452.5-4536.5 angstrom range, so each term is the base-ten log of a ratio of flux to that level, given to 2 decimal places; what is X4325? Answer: 0.00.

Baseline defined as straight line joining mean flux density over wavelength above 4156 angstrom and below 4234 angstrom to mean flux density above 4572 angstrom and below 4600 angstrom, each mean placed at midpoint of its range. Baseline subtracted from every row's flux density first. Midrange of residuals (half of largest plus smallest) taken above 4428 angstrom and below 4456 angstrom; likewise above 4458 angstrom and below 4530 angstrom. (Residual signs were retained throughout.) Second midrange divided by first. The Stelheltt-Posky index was 3.2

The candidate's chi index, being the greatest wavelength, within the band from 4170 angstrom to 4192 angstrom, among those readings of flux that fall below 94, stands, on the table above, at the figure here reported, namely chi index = 4190.0 angstrom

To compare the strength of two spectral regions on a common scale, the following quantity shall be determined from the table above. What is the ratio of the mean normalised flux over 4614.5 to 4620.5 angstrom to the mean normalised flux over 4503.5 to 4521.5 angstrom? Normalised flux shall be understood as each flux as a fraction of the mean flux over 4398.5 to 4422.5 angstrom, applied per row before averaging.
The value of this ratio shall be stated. 1.02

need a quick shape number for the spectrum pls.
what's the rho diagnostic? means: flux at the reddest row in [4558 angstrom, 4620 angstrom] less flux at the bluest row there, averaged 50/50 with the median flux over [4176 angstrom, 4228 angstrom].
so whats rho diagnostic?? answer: 47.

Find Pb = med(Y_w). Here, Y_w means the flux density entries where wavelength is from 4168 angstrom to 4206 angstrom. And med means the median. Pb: 82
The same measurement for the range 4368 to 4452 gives 92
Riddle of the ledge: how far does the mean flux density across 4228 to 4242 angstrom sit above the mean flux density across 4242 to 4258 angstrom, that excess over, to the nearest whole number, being -4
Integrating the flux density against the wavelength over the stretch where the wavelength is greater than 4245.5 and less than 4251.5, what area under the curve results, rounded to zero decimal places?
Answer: 527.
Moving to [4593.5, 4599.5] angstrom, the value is 567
